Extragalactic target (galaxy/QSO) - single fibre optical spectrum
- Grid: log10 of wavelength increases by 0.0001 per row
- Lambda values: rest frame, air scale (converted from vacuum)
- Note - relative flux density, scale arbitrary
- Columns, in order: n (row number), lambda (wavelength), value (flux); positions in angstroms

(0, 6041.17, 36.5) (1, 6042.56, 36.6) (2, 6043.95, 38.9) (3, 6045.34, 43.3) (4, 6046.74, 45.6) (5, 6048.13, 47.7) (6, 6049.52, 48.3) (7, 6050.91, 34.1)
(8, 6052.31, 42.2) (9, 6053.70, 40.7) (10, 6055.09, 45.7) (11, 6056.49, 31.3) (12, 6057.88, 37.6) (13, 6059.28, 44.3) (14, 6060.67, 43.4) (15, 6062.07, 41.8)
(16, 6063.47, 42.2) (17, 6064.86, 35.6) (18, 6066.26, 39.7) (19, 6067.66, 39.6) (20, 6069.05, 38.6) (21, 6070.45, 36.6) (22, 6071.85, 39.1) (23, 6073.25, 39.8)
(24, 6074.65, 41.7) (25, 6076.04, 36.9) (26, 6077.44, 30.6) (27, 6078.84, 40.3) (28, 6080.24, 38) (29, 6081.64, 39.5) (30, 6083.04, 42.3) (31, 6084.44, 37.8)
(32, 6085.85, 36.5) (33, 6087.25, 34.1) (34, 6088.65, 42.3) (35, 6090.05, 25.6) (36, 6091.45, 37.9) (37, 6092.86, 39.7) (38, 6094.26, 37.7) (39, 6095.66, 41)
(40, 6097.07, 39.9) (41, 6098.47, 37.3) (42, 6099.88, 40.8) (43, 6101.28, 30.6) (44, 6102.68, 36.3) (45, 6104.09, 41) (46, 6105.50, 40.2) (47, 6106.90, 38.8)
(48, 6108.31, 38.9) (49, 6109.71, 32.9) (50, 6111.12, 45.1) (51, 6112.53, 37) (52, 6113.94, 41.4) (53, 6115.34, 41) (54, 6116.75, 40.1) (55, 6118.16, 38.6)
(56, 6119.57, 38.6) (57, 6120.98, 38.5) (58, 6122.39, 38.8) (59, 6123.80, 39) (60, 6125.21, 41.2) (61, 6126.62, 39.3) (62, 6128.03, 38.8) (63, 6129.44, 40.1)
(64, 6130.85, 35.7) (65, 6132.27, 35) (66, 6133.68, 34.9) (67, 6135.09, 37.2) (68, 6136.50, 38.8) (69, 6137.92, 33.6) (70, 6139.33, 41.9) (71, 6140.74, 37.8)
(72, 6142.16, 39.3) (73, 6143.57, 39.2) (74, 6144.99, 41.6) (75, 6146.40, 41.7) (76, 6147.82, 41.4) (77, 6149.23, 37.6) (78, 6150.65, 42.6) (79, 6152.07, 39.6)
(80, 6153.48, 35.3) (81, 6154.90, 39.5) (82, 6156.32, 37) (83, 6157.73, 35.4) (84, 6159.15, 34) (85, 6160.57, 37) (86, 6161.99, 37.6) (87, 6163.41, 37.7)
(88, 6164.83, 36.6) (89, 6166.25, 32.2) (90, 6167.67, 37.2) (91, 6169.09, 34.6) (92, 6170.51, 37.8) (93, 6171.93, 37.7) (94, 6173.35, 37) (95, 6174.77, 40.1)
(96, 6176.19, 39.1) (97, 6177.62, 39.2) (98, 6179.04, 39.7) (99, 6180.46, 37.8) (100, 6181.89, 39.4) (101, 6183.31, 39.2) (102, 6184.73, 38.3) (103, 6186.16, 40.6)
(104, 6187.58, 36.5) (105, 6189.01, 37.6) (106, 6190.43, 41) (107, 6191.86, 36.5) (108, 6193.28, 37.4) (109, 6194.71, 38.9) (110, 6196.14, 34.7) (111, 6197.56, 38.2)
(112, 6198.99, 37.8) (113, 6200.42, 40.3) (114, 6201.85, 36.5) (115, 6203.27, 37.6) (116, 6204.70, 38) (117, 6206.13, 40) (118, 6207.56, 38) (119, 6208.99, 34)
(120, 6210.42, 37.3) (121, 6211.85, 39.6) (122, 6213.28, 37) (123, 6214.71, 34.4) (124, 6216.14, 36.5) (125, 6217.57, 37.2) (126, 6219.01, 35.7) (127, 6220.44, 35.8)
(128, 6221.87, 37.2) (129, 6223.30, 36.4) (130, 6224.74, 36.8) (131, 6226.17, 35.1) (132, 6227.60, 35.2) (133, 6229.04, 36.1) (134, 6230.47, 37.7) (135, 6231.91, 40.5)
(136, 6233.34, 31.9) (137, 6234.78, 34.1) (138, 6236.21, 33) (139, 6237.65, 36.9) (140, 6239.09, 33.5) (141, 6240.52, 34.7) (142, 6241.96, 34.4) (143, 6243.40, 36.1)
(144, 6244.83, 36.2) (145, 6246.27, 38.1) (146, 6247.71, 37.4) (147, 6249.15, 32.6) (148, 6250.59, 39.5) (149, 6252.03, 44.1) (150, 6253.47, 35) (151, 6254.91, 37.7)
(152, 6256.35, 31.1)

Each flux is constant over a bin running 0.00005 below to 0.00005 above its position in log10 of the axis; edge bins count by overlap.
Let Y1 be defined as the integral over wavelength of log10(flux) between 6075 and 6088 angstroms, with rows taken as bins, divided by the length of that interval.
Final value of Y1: 1.572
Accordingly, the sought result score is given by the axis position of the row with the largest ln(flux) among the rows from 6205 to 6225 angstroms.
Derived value 6206.13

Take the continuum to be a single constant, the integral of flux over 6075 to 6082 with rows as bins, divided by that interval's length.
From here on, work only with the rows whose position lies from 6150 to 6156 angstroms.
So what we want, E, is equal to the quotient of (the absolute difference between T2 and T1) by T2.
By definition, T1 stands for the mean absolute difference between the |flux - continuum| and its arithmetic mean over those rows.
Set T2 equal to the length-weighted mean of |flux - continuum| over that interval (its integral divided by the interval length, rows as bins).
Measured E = 0.57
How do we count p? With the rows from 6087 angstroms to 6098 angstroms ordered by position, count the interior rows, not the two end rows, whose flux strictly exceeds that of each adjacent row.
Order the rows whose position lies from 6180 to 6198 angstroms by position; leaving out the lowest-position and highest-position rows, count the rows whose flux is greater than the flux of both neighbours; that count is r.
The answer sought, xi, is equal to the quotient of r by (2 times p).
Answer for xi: 0.67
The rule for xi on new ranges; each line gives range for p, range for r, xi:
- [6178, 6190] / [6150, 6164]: 0.25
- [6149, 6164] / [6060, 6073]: 0.50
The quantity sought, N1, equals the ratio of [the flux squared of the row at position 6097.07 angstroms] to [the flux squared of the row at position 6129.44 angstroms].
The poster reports 0.99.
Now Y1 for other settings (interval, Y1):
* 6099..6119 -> 1.586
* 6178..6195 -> 1.586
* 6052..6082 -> 1.593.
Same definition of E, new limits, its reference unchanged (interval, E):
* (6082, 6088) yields 0.28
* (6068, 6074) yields 0.63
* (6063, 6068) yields 0.62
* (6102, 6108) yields 0.53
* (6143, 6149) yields 0.75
